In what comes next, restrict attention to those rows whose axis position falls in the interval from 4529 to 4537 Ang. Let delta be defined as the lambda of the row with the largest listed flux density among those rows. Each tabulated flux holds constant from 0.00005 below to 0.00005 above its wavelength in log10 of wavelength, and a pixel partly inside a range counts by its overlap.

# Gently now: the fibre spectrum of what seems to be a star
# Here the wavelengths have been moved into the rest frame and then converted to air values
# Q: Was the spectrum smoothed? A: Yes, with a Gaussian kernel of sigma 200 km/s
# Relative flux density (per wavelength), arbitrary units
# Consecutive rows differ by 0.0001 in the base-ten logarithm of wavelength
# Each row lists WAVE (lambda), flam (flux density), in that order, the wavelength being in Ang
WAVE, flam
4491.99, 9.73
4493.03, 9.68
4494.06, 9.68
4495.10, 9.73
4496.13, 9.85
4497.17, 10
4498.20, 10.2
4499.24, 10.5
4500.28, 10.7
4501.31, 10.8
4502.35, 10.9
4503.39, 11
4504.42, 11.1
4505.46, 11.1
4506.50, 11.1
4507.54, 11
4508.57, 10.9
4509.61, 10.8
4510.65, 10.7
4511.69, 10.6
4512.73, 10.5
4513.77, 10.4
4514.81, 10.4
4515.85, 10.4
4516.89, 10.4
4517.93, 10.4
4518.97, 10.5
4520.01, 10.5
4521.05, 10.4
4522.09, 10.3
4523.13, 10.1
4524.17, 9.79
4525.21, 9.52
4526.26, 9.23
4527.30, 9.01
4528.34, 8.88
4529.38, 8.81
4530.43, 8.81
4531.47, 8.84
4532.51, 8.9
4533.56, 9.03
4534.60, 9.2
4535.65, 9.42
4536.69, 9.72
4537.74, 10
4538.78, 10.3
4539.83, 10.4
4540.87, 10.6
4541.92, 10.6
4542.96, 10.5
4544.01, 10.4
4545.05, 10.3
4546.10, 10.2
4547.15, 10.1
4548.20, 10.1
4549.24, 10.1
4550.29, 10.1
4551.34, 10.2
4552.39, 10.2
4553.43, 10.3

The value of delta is 4536.69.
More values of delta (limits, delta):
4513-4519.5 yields 4518.97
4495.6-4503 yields 4502.35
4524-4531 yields 4524.17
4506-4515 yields 4506.50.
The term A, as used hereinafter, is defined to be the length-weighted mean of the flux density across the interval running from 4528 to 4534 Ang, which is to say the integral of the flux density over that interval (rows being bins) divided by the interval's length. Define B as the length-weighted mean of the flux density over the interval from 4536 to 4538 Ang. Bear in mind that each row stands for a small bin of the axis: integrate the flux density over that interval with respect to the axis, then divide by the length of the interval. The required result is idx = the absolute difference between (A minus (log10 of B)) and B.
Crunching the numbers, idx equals 1.9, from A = 8.9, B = 9.8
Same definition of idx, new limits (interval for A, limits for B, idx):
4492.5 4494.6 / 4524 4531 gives 0.4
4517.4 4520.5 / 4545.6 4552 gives 0.7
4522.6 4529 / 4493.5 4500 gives 1.6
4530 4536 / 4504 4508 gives 3.1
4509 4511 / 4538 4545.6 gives 0.7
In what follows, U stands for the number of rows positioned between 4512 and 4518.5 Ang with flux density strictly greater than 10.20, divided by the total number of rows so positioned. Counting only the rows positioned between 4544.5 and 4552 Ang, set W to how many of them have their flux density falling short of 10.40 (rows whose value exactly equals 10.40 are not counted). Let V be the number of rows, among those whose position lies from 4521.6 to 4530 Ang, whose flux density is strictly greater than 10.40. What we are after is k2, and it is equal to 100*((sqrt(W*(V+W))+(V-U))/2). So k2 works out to 300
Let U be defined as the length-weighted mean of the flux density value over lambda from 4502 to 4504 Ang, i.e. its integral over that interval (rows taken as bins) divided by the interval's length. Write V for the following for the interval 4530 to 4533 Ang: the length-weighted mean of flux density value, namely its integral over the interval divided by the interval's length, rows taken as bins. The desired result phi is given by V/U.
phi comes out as 0.81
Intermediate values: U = 11.0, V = 8.9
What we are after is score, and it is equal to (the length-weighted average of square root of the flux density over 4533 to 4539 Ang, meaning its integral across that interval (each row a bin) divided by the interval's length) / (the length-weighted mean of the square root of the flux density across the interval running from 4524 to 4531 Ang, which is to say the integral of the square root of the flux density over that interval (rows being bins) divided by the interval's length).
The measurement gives 1.02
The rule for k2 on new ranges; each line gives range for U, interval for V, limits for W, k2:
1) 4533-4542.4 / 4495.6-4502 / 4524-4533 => 647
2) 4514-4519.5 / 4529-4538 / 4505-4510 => -50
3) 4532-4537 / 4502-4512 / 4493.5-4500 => 933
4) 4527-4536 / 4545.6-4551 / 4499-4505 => 0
